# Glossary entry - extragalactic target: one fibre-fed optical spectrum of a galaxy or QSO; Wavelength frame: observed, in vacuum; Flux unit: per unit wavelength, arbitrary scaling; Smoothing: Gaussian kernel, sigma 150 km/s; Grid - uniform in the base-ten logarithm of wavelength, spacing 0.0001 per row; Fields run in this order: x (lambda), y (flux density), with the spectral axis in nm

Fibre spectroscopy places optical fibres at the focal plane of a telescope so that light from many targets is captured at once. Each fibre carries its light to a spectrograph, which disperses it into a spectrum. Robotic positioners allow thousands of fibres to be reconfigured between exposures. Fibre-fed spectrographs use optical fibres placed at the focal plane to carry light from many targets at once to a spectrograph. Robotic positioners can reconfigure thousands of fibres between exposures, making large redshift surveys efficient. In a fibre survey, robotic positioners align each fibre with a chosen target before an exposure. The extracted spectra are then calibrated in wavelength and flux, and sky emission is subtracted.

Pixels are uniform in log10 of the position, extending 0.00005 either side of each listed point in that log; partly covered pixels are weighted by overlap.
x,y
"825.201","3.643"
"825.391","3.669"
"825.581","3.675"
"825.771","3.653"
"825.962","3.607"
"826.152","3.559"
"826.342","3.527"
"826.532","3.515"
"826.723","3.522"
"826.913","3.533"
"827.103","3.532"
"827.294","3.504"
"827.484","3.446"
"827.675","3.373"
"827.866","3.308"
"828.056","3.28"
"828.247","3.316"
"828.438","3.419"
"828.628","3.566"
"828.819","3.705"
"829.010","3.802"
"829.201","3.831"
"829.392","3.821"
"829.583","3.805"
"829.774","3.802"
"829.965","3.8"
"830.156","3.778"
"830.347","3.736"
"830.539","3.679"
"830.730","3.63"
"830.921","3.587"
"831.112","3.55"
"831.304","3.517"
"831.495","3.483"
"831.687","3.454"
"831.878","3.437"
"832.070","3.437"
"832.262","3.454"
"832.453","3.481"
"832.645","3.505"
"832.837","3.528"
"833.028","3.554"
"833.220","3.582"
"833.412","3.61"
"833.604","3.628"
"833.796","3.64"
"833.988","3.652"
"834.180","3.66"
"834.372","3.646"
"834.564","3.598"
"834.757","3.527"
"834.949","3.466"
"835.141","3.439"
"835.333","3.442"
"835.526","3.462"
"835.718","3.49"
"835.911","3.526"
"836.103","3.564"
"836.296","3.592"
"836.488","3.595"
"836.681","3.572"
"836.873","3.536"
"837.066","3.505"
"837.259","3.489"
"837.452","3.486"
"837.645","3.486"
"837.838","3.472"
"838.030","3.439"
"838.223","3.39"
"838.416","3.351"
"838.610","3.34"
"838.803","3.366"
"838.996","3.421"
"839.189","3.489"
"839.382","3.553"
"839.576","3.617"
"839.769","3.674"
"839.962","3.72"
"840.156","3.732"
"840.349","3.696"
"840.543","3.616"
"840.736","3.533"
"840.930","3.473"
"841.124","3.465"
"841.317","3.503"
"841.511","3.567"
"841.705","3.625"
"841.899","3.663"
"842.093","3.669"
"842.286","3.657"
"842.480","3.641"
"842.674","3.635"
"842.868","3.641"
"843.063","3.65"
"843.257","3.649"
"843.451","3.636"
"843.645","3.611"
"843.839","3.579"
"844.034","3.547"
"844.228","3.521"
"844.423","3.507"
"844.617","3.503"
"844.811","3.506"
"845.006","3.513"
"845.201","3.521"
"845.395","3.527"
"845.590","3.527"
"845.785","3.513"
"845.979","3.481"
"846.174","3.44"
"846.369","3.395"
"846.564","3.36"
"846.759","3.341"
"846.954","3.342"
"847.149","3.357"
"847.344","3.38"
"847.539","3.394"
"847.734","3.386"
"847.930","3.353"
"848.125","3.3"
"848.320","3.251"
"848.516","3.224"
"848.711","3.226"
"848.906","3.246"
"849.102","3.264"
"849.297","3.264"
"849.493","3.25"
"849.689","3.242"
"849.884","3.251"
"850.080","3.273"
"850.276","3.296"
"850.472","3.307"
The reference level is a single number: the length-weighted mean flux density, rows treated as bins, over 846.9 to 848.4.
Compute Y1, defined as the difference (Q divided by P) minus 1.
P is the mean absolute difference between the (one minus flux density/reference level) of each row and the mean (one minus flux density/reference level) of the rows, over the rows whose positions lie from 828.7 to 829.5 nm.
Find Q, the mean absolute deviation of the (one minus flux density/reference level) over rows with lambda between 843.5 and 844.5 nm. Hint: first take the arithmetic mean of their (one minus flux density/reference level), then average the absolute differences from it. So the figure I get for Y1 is -0.21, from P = 0.0127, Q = 0.010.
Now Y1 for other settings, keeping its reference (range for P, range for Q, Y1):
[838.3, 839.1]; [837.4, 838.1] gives -0.38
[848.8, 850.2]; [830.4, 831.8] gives 5.63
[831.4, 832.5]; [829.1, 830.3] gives -0.18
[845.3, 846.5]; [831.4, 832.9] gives -0.36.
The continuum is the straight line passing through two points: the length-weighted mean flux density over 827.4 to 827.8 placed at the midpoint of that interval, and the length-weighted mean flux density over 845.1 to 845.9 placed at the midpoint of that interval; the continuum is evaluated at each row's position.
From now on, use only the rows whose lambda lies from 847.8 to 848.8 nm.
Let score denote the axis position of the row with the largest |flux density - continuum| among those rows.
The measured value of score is 848.516 nm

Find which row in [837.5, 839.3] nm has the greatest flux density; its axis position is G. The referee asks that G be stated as 839.189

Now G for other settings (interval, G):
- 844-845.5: 844.034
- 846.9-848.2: 847.539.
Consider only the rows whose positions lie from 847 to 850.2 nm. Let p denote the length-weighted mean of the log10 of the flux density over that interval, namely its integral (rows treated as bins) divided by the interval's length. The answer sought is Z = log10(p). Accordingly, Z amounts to -0.286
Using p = 0.517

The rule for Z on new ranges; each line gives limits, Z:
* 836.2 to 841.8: -0.262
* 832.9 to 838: -0.260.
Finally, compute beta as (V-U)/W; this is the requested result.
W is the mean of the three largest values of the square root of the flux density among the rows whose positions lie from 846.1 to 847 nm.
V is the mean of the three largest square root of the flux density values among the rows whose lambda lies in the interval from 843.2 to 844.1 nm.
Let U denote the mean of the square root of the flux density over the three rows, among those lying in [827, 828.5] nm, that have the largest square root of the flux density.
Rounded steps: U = 1.87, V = 1.91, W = 1.84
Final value 0.020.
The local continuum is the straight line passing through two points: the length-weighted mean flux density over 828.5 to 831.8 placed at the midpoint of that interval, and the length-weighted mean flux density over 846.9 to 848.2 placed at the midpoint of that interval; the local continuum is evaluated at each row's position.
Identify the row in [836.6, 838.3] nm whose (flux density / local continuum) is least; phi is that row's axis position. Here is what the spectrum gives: 838.223 nm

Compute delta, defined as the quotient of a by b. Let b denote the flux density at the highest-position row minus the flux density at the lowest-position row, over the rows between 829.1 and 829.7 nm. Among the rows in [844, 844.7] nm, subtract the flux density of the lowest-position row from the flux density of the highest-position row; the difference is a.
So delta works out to 1.7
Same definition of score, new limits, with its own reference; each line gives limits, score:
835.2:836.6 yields 836.488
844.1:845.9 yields 844.617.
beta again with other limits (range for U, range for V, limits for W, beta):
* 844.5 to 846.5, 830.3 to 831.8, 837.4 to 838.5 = 0.022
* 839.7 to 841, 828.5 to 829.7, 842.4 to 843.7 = 0.014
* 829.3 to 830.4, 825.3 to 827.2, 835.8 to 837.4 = -0.020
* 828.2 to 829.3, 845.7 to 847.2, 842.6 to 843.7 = -0.041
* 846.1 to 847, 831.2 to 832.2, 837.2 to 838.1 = 0.012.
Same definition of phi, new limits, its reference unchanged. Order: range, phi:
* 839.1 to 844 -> 839.189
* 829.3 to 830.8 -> 830.730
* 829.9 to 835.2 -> 831.878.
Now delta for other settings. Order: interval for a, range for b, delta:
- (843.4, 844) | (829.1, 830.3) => 1.1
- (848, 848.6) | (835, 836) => -0.9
